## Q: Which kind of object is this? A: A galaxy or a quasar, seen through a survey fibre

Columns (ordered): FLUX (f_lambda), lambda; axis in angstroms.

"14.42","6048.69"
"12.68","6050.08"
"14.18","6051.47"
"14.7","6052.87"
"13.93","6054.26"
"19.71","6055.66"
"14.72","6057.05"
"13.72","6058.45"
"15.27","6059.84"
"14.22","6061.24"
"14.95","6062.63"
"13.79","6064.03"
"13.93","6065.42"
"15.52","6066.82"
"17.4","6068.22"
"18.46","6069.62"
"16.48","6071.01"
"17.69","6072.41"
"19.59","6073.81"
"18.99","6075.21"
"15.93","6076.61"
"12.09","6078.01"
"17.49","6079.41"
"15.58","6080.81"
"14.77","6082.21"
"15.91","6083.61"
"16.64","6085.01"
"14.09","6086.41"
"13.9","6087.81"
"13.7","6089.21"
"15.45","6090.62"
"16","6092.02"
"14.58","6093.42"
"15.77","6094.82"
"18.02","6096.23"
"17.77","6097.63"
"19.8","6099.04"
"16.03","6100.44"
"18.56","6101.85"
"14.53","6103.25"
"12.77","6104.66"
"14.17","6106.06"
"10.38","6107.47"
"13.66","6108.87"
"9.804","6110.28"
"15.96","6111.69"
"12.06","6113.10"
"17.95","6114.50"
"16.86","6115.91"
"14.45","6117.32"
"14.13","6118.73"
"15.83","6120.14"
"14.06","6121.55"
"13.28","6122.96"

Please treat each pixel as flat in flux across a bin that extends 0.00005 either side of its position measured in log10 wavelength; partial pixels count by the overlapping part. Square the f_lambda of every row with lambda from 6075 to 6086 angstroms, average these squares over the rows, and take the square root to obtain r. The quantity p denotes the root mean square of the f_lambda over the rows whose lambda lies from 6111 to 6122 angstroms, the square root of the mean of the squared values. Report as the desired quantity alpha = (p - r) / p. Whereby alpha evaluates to -0.05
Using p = 15.3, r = 16.0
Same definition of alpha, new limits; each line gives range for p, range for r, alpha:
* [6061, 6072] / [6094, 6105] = -0.07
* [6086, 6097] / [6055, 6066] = 0.01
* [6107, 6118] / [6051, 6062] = -0.07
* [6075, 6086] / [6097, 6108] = 0.02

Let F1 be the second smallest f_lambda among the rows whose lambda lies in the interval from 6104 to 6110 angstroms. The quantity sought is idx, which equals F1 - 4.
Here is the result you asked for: 8.8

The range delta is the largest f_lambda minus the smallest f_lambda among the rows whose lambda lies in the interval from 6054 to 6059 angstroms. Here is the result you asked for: 6.0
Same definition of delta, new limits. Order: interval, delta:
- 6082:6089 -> 2.7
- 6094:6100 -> 4.0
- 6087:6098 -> 4.3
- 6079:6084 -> 2.7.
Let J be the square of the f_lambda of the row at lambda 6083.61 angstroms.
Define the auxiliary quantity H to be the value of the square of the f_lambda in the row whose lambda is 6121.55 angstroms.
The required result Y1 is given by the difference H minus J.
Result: -55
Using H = 198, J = 253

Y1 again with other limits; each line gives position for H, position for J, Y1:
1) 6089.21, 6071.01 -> -84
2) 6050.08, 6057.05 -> -56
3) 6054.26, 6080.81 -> -49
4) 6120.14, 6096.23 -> -74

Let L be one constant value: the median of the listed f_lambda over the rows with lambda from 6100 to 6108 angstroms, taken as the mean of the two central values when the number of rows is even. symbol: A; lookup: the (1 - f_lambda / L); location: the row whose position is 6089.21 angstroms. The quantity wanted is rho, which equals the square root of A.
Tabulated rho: 0.21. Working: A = 0.045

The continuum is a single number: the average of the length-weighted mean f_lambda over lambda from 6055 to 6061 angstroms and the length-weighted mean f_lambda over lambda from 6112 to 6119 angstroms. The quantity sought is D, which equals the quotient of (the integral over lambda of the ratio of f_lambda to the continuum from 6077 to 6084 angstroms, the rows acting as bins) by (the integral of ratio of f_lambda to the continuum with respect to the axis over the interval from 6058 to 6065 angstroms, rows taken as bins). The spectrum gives 1.05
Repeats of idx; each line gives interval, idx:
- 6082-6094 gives 9.9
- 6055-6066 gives 9.8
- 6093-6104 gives 10.6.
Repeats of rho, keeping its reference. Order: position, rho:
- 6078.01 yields 0.40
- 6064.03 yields 0.20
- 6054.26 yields 0.17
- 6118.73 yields 0.12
